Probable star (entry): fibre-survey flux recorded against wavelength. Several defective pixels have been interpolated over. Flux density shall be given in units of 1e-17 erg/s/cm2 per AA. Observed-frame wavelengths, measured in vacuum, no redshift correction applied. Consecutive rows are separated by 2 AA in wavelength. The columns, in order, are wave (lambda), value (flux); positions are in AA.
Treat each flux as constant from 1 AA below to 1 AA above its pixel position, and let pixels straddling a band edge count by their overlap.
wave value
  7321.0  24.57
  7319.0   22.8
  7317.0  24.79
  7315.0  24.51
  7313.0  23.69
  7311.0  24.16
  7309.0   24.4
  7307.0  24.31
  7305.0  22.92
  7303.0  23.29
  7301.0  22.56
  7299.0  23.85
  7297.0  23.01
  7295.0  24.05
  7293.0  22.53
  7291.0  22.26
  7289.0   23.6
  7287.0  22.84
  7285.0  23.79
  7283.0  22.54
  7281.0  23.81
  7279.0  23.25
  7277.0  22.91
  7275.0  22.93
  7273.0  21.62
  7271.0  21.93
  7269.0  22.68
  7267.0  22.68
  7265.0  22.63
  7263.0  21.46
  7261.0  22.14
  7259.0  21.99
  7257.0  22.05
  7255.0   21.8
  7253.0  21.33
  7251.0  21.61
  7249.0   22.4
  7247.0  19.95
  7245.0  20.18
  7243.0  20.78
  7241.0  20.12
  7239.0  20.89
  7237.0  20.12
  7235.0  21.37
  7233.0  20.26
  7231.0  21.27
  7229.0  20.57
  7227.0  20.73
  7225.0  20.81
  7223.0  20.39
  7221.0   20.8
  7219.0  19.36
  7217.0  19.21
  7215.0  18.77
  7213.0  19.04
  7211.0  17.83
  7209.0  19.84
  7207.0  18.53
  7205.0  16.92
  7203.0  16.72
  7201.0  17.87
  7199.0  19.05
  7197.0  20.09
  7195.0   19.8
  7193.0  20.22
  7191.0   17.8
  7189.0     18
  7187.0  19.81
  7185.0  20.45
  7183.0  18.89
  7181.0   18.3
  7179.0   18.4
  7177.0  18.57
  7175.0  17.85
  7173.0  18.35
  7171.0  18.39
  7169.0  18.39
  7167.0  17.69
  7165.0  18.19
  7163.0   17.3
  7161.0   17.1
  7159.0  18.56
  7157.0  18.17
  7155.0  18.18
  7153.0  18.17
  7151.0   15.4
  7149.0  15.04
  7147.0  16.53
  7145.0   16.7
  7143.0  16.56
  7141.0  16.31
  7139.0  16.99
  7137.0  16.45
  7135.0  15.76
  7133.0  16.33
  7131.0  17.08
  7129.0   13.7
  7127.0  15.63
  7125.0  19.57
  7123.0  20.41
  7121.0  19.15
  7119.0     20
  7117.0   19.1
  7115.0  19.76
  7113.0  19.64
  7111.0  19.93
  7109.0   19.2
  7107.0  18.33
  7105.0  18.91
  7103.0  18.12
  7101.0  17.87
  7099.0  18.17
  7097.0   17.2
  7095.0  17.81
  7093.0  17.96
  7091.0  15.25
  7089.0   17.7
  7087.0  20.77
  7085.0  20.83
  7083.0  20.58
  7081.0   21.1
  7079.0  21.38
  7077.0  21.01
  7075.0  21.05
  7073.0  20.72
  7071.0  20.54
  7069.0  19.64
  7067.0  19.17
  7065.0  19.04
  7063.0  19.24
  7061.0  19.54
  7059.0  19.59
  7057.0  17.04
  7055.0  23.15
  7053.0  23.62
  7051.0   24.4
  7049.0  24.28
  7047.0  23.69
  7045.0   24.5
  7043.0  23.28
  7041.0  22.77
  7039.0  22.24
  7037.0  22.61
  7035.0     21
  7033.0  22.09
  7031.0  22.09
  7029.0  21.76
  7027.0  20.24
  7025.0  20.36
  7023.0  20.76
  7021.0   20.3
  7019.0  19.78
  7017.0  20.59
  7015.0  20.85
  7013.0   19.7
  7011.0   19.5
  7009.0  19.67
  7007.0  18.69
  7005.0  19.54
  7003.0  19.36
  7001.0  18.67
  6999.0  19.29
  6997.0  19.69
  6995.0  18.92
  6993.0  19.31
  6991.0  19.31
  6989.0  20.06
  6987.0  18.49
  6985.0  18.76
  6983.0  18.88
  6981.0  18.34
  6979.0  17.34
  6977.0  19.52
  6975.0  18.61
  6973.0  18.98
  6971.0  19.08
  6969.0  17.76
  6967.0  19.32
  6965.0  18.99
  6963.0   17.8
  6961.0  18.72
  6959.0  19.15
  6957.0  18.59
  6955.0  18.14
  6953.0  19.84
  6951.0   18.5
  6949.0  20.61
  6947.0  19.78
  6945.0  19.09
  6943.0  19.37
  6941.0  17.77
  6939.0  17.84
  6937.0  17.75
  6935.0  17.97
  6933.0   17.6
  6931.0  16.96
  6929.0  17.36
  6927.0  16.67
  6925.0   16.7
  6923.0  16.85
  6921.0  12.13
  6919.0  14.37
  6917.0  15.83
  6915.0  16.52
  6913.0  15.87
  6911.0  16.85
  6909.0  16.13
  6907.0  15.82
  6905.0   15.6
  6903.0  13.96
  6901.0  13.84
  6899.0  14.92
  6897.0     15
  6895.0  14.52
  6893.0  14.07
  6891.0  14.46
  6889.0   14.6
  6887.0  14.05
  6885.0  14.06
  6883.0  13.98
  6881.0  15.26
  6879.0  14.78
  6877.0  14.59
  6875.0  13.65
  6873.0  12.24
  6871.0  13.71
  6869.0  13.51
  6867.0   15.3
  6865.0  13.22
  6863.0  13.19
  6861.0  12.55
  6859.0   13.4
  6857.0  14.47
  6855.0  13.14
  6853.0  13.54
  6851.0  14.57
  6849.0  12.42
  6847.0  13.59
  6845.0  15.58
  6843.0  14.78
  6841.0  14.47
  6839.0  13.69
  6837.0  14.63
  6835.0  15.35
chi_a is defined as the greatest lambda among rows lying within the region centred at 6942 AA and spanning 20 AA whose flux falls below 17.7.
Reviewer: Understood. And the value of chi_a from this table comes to 6933.0 AA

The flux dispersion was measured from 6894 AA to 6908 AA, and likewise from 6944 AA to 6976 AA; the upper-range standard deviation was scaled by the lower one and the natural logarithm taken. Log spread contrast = 0.0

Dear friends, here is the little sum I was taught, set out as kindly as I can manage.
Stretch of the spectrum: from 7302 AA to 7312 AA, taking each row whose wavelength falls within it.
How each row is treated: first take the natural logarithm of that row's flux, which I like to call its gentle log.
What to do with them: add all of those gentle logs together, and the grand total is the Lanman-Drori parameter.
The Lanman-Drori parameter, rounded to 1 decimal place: 15.9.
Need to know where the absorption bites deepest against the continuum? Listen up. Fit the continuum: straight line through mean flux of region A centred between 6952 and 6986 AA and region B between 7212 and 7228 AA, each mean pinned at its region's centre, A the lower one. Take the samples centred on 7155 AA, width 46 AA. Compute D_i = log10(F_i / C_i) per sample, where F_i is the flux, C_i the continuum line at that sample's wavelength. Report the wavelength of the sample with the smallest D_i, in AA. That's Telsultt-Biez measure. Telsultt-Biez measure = 7149.0 AA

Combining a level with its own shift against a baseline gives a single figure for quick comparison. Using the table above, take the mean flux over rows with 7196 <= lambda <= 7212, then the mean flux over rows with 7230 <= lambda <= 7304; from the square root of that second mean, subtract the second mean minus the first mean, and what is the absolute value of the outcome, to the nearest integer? 1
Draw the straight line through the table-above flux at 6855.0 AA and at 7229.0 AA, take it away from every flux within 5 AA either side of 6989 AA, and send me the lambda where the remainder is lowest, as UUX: 6987.0 AA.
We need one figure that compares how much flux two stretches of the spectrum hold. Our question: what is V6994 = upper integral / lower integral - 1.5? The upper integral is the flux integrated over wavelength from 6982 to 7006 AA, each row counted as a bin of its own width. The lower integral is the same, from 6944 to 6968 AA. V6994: -0.49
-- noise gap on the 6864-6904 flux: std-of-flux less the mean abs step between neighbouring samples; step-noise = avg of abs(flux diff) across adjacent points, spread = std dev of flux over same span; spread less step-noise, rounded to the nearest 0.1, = 0.0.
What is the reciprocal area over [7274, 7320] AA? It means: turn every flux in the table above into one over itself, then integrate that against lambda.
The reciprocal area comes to 1.97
